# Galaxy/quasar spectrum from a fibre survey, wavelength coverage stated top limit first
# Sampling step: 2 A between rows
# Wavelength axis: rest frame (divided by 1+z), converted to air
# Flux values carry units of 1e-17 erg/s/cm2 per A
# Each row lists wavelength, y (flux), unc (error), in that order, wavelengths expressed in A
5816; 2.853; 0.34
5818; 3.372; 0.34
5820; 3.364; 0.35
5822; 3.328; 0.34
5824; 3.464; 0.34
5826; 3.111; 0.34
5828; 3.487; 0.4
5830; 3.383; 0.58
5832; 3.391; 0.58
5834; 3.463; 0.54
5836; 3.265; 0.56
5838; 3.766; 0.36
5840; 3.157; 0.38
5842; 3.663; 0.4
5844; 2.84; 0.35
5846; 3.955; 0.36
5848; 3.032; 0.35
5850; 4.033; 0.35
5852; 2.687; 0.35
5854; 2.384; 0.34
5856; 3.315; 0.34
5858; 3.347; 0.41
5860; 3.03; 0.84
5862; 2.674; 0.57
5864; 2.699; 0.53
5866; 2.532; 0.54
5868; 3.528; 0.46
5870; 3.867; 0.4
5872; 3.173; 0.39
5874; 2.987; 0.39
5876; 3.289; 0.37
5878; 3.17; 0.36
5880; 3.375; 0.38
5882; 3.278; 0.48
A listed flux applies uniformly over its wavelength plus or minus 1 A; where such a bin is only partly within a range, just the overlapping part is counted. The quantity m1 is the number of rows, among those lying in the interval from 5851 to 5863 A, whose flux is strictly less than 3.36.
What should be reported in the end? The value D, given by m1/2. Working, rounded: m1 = 6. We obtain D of 3.00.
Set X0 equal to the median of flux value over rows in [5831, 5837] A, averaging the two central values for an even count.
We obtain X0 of 3.4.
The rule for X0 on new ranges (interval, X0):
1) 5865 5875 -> 3.2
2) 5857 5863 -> 3.0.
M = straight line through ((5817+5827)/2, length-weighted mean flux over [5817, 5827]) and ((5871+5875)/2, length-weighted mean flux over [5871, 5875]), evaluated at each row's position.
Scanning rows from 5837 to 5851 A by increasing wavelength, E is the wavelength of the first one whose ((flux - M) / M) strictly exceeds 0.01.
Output 5838 A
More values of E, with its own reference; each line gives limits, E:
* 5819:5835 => 5824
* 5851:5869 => 5856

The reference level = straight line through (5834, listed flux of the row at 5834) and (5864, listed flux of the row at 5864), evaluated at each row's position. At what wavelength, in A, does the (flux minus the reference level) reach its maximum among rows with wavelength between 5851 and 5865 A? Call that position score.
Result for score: 5858 A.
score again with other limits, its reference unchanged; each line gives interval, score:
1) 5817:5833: 5832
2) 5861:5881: 5870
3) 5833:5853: 5850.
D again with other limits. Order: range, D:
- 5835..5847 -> 1.50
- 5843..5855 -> 2.00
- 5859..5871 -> 2.00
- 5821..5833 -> 1.00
